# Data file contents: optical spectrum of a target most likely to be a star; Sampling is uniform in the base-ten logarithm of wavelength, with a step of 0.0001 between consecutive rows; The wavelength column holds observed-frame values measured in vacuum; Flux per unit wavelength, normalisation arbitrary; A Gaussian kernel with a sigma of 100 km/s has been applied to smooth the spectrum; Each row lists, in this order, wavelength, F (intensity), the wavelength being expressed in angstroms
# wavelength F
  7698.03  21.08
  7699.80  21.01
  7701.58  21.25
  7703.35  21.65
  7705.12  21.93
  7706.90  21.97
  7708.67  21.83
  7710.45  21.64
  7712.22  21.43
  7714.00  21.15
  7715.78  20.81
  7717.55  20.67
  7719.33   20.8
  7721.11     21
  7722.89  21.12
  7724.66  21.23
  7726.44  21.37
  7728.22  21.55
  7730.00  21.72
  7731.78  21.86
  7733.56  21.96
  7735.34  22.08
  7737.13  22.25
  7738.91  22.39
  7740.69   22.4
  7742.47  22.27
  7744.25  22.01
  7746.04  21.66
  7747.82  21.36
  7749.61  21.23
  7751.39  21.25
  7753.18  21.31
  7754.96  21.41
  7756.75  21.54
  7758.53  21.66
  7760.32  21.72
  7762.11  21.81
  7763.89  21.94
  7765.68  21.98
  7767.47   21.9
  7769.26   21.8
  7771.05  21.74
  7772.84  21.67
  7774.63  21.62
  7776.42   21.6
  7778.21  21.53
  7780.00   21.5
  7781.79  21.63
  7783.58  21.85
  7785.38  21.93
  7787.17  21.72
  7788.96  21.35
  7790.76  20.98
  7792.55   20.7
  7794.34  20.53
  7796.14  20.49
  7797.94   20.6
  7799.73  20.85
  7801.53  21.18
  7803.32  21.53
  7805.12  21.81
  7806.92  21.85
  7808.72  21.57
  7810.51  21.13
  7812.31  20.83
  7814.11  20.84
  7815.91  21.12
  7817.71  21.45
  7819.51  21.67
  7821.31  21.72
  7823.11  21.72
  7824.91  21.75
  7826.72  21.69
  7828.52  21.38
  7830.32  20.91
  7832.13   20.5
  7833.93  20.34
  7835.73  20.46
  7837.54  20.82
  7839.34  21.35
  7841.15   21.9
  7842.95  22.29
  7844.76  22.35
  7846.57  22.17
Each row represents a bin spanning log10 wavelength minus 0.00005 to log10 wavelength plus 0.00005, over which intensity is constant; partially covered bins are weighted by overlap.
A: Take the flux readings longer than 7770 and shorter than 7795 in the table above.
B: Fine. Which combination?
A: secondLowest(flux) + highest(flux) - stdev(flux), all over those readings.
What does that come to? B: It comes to 42.2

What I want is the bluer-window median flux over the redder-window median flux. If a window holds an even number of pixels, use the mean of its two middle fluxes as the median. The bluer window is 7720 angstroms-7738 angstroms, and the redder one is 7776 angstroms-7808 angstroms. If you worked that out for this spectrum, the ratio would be 1.01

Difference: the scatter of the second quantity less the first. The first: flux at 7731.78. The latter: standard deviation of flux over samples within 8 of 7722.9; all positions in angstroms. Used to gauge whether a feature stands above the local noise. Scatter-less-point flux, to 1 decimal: -21.5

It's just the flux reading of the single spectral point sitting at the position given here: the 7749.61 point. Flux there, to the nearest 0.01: 21.23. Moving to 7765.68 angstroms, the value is 21.98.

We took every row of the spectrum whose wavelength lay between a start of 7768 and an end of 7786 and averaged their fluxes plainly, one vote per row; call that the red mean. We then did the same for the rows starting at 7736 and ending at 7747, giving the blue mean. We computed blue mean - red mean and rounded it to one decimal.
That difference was 0.5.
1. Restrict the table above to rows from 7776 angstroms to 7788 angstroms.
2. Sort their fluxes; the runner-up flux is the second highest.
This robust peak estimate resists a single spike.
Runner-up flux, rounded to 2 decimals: 21.85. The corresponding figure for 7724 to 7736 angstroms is 21.96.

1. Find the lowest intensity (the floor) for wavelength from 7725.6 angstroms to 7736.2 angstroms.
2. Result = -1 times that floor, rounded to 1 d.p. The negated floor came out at -21.4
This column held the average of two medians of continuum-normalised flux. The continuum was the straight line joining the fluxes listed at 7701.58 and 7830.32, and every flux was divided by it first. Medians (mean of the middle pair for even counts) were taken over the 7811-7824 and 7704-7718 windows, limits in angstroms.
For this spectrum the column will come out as 1.02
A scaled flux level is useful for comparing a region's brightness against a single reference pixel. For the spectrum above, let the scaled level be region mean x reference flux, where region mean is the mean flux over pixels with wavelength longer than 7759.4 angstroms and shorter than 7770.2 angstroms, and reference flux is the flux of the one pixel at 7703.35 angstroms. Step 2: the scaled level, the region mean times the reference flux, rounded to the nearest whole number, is 473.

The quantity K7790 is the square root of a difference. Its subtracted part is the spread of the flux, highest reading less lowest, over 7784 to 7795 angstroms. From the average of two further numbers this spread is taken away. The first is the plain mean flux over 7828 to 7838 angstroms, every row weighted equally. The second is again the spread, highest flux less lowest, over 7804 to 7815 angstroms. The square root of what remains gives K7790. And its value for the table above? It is 3.08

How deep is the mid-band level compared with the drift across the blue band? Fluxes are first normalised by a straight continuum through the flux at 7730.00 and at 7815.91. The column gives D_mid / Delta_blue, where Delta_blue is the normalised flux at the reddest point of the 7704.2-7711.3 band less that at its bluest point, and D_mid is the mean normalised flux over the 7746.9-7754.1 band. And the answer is -85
